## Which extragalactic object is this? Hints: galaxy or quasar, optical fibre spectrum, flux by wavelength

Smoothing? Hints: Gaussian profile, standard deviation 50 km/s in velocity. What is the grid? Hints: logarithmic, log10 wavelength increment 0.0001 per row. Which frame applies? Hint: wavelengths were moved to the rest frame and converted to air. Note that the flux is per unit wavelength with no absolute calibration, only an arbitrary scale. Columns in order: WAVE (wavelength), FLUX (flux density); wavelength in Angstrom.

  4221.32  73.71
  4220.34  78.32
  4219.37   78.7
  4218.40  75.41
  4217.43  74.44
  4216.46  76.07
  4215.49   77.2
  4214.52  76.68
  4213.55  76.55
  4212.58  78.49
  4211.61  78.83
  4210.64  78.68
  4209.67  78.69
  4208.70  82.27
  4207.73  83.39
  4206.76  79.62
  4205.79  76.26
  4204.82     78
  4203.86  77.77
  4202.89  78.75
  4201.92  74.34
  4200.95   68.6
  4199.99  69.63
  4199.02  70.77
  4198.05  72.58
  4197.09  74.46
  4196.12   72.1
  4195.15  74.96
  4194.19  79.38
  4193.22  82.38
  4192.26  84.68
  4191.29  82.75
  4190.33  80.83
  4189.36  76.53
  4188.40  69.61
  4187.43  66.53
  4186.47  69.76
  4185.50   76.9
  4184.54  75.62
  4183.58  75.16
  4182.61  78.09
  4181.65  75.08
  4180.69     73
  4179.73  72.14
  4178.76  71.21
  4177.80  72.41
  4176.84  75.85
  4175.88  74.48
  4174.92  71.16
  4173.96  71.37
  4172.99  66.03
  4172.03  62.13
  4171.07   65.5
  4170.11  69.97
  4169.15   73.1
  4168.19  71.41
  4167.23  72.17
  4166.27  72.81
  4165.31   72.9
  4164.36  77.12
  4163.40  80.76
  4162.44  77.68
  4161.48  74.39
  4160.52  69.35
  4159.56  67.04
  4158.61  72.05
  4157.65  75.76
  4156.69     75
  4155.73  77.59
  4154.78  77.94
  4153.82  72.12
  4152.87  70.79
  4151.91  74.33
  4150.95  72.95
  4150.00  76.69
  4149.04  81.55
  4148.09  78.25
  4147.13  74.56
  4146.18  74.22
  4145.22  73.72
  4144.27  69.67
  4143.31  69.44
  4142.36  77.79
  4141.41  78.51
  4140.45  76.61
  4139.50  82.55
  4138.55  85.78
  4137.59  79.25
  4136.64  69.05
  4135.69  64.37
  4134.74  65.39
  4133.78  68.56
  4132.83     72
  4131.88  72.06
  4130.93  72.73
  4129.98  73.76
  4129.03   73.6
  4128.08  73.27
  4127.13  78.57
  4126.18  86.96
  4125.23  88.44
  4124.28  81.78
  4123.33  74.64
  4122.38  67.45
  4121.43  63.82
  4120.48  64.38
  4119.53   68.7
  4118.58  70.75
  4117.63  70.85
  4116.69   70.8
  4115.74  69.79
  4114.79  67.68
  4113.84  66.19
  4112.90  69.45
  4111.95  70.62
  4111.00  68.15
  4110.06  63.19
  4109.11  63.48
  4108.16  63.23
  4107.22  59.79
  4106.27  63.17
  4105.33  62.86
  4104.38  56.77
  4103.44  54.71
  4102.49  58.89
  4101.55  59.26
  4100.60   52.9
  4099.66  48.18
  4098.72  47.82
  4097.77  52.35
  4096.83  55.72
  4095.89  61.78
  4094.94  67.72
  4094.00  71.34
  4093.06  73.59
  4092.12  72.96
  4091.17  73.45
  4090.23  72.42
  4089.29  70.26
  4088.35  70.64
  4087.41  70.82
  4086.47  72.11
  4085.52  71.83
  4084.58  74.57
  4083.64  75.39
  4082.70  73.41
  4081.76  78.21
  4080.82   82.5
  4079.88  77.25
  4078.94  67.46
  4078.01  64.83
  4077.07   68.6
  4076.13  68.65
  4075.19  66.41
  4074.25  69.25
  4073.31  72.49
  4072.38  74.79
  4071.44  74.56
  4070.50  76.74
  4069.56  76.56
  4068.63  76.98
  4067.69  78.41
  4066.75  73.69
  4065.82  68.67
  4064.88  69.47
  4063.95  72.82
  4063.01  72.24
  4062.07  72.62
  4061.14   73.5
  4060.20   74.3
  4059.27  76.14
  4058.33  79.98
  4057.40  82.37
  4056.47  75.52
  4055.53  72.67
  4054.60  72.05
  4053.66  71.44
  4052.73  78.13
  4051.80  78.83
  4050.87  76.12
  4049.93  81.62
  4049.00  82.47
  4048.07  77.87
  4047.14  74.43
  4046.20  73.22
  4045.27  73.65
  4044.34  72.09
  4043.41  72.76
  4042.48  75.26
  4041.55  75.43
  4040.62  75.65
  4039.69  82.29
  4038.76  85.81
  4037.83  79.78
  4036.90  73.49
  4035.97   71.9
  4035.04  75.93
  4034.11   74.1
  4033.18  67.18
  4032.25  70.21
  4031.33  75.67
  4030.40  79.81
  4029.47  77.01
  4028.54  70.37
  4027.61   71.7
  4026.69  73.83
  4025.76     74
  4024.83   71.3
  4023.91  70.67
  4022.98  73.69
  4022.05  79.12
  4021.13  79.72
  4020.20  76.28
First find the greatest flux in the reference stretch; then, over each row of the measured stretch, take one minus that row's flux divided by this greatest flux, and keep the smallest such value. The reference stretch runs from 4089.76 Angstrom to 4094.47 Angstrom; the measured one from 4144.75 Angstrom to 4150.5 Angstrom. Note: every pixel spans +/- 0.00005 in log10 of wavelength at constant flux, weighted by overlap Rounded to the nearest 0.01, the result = -0.11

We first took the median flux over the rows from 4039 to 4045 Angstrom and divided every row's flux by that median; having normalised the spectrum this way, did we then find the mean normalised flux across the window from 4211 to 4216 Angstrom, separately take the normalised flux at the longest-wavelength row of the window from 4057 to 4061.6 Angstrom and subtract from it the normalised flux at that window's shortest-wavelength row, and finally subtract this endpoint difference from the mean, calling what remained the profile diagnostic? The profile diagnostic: 1.1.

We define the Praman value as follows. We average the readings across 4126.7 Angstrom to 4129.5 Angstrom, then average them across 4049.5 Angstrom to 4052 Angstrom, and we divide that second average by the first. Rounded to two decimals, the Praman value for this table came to 1.05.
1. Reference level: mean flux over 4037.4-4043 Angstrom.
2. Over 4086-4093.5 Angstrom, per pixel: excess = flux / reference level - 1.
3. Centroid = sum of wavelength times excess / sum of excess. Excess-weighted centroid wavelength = 4089.5 Angstrom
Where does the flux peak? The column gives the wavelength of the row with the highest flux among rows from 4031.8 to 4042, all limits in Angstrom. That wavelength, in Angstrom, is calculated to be 4038.76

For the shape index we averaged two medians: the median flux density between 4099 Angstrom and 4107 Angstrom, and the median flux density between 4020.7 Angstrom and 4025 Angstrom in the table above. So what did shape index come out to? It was 65.8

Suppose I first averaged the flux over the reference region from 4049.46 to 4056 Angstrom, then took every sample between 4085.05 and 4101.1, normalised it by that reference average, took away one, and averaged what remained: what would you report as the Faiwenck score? -0.14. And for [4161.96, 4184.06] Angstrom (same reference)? -0.04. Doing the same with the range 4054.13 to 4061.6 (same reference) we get 0.00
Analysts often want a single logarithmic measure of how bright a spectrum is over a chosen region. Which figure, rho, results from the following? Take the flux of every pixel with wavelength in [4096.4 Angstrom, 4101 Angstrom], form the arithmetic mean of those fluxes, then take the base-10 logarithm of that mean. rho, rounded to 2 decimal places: 1.71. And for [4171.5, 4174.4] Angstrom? 1.82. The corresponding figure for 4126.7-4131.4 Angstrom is 1.87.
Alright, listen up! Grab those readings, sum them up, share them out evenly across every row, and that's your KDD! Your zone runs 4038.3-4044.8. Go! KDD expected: 77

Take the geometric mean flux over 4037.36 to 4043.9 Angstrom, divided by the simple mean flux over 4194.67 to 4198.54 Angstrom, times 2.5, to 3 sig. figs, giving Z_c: 2.65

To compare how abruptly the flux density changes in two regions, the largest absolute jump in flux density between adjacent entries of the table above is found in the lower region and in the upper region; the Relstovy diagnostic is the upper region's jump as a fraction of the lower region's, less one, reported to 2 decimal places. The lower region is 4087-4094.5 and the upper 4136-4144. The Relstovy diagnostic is 3.53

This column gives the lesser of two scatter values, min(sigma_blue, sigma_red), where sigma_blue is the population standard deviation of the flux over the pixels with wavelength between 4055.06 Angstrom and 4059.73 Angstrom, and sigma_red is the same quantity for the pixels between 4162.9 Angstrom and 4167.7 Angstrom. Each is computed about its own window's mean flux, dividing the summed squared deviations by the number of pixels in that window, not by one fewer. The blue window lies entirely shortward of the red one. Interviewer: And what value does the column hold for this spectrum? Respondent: 3.3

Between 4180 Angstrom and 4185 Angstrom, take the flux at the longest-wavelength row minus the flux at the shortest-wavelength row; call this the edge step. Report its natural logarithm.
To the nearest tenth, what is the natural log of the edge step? 1.0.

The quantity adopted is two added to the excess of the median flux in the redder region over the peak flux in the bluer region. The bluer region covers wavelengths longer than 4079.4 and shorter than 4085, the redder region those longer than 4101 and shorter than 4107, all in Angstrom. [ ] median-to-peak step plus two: -21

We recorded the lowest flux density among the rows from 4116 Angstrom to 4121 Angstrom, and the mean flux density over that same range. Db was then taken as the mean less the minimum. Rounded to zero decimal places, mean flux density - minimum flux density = 5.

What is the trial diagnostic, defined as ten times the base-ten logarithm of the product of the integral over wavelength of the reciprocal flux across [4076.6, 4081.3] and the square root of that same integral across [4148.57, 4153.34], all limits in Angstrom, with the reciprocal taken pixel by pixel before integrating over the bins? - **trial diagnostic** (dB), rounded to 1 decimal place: -17.8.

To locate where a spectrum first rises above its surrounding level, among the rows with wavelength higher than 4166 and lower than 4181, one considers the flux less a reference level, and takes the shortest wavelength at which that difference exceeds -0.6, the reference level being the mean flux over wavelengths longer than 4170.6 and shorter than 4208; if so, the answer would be 4175.88 Angstrom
